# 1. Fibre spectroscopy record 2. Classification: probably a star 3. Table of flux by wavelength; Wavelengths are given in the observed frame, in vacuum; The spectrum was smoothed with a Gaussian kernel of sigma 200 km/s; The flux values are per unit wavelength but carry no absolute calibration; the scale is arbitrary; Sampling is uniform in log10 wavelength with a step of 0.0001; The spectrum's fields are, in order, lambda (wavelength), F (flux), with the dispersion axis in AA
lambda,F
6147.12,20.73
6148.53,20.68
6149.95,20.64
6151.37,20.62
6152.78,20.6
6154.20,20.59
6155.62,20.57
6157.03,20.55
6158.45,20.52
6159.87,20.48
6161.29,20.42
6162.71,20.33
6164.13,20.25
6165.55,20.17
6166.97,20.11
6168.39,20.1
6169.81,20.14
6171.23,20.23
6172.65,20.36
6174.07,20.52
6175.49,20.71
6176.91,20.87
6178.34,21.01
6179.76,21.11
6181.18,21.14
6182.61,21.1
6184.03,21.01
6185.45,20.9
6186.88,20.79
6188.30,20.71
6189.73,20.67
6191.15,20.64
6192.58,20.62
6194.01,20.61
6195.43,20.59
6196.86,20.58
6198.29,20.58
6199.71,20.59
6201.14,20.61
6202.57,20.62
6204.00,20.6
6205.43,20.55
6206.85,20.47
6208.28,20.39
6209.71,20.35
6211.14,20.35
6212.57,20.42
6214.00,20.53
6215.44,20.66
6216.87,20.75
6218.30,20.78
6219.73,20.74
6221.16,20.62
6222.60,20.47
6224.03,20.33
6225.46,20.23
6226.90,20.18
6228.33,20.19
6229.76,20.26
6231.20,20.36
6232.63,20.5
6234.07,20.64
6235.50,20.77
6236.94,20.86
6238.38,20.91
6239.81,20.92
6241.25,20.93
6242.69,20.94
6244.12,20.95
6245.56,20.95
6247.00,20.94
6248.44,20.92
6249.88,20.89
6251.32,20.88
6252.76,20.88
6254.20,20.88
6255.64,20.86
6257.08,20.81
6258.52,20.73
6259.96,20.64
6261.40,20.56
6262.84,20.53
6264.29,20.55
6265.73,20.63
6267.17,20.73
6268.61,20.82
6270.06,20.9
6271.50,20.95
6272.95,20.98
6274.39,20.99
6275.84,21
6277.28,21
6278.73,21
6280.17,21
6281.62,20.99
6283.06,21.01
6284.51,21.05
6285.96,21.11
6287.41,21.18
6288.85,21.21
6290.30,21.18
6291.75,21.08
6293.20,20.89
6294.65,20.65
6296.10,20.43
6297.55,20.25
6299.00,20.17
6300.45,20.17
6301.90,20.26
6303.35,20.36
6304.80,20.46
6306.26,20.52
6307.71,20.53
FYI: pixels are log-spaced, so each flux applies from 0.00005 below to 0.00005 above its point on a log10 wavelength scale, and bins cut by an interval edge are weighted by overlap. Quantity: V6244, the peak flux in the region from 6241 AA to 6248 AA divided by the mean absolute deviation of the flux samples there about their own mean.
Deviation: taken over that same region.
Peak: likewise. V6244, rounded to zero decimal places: 3273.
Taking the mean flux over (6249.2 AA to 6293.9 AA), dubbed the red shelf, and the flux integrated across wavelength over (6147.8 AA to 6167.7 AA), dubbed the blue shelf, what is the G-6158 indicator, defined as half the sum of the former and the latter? 214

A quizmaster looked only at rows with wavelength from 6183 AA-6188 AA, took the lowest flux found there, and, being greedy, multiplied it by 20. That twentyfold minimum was 416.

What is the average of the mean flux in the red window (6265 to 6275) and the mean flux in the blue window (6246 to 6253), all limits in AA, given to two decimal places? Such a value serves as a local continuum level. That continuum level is 20.88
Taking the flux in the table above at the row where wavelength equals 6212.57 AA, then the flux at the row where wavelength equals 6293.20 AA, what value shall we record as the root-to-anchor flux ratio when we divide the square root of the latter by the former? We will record 0.224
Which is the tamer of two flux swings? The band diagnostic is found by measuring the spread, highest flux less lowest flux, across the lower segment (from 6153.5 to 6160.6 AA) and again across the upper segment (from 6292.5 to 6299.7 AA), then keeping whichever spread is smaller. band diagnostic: 0.110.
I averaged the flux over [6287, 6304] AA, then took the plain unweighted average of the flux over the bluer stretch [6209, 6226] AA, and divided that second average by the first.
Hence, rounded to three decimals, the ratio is 0.994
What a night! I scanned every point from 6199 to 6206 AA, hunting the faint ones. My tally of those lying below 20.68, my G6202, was 5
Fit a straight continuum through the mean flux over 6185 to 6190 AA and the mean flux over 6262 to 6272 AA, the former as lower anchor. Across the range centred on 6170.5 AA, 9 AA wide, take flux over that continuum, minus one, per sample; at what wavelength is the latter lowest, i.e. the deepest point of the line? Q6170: 6168.39 AA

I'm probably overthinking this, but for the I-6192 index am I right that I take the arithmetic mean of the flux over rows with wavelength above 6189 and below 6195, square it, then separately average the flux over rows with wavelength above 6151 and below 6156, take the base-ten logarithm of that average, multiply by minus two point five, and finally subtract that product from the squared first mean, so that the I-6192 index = 429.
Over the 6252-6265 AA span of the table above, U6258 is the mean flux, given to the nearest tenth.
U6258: 20.7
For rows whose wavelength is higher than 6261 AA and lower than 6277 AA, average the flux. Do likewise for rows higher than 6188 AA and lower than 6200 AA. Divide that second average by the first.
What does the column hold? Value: 0.992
